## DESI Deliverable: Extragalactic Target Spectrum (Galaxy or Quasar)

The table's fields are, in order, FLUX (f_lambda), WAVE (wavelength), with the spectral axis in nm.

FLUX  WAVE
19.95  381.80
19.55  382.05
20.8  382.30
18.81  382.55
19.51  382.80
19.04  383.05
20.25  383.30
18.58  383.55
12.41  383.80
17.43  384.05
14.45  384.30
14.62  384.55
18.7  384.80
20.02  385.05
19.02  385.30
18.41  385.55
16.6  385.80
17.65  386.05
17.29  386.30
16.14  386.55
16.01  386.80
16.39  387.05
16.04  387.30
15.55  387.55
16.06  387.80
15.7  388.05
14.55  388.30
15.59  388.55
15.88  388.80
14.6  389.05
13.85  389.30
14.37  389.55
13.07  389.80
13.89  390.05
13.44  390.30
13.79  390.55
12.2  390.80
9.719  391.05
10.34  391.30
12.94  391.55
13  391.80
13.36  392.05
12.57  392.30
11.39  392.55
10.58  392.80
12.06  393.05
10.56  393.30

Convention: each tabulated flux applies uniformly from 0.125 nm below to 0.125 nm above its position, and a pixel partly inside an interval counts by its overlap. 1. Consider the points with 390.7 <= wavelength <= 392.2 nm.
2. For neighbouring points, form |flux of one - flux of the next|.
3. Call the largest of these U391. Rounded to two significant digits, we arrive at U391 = 2.6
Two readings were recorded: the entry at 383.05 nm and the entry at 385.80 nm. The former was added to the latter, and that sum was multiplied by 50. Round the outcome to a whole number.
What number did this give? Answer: 1782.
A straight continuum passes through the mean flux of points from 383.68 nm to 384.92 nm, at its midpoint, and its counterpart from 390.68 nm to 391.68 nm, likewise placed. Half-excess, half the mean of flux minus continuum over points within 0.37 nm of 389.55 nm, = 0.73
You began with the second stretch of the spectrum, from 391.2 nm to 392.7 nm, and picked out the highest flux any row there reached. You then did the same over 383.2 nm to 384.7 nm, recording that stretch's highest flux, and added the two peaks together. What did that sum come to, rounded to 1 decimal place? 33.6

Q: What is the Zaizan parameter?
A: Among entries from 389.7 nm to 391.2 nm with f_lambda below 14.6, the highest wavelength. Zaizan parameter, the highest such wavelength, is 391.05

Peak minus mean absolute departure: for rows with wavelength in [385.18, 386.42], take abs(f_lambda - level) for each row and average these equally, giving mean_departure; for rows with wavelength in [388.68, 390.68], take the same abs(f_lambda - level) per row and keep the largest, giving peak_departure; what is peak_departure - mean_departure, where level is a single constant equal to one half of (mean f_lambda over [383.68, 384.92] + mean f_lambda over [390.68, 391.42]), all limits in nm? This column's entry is -1.9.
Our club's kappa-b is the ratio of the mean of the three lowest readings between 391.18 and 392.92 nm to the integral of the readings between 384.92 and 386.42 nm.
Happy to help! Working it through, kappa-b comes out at 0.40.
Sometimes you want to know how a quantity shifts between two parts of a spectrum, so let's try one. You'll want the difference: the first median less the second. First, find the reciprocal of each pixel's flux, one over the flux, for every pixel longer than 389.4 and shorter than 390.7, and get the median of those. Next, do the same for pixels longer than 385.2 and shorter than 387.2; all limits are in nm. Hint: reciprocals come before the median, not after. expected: 0.013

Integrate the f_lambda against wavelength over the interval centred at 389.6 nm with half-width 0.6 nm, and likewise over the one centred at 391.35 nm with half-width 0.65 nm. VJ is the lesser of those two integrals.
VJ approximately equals 15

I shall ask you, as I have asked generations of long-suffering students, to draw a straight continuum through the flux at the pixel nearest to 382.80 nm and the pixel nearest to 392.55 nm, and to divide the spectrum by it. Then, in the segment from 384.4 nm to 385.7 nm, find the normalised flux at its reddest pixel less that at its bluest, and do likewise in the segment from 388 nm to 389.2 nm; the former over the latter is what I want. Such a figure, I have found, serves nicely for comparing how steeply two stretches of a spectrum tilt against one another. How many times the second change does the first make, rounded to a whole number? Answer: -16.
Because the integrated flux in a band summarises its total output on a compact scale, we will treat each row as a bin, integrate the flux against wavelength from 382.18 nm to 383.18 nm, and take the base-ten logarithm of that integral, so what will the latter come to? 1.29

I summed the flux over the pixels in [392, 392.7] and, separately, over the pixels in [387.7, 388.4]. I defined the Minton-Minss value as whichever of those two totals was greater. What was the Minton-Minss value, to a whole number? 46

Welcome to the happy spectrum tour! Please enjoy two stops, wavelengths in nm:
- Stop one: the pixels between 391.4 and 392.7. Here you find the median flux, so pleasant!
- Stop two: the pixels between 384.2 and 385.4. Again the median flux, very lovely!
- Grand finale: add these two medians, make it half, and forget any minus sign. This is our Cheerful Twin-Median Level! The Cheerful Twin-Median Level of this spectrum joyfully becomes 15.8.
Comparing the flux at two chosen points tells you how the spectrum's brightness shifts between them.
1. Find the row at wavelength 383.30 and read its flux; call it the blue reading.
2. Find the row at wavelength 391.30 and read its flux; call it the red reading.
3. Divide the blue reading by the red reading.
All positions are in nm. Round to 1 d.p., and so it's 2.0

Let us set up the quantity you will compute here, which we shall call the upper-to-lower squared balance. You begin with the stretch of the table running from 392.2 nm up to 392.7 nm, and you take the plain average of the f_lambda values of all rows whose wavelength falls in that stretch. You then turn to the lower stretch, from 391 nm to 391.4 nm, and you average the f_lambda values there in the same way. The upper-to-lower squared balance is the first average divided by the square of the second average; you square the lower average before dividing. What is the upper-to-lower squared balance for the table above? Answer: 0.12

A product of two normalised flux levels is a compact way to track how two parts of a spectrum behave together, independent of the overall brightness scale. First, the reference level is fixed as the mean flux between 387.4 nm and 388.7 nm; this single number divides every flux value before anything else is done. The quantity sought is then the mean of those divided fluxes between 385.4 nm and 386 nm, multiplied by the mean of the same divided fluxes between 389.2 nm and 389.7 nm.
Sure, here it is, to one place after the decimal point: 1.0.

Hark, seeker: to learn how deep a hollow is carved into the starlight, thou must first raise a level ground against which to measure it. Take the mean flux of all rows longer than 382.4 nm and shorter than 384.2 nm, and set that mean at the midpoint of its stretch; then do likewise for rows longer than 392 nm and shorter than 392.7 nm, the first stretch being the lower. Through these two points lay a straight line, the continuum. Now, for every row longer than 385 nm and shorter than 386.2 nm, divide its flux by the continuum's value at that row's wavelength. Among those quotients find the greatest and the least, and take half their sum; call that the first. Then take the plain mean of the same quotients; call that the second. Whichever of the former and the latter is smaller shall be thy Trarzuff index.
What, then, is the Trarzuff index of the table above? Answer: 1.10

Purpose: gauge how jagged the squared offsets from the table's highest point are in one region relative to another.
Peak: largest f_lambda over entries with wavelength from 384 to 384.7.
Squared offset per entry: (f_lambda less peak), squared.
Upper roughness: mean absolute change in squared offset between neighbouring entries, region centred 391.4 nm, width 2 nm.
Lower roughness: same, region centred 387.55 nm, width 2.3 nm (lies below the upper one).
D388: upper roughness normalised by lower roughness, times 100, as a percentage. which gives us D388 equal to 657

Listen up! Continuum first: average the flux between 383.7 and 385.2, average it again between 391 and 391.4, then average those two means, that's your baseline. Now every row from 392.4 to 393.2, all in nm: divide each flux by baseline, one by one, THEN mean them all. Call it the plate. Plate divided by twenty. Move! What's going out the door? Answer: 0.043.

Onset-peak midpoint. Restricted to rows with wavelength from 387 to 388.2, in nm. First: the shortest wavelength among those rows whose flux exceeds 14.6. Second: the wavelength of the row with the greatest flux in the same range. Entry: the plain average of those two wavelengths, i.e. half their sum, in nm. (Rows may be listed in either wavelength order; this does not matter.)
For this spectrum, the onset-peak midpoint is 387.05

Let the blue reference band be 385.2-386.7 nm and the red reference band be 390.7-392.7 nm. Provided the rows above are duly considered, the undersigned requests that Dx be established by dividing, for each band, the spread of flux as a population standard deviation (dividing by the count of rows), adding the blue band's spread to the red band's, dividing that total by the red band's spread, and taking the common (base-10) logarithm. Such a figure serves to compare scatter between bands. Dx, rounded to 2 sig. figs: 0.25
